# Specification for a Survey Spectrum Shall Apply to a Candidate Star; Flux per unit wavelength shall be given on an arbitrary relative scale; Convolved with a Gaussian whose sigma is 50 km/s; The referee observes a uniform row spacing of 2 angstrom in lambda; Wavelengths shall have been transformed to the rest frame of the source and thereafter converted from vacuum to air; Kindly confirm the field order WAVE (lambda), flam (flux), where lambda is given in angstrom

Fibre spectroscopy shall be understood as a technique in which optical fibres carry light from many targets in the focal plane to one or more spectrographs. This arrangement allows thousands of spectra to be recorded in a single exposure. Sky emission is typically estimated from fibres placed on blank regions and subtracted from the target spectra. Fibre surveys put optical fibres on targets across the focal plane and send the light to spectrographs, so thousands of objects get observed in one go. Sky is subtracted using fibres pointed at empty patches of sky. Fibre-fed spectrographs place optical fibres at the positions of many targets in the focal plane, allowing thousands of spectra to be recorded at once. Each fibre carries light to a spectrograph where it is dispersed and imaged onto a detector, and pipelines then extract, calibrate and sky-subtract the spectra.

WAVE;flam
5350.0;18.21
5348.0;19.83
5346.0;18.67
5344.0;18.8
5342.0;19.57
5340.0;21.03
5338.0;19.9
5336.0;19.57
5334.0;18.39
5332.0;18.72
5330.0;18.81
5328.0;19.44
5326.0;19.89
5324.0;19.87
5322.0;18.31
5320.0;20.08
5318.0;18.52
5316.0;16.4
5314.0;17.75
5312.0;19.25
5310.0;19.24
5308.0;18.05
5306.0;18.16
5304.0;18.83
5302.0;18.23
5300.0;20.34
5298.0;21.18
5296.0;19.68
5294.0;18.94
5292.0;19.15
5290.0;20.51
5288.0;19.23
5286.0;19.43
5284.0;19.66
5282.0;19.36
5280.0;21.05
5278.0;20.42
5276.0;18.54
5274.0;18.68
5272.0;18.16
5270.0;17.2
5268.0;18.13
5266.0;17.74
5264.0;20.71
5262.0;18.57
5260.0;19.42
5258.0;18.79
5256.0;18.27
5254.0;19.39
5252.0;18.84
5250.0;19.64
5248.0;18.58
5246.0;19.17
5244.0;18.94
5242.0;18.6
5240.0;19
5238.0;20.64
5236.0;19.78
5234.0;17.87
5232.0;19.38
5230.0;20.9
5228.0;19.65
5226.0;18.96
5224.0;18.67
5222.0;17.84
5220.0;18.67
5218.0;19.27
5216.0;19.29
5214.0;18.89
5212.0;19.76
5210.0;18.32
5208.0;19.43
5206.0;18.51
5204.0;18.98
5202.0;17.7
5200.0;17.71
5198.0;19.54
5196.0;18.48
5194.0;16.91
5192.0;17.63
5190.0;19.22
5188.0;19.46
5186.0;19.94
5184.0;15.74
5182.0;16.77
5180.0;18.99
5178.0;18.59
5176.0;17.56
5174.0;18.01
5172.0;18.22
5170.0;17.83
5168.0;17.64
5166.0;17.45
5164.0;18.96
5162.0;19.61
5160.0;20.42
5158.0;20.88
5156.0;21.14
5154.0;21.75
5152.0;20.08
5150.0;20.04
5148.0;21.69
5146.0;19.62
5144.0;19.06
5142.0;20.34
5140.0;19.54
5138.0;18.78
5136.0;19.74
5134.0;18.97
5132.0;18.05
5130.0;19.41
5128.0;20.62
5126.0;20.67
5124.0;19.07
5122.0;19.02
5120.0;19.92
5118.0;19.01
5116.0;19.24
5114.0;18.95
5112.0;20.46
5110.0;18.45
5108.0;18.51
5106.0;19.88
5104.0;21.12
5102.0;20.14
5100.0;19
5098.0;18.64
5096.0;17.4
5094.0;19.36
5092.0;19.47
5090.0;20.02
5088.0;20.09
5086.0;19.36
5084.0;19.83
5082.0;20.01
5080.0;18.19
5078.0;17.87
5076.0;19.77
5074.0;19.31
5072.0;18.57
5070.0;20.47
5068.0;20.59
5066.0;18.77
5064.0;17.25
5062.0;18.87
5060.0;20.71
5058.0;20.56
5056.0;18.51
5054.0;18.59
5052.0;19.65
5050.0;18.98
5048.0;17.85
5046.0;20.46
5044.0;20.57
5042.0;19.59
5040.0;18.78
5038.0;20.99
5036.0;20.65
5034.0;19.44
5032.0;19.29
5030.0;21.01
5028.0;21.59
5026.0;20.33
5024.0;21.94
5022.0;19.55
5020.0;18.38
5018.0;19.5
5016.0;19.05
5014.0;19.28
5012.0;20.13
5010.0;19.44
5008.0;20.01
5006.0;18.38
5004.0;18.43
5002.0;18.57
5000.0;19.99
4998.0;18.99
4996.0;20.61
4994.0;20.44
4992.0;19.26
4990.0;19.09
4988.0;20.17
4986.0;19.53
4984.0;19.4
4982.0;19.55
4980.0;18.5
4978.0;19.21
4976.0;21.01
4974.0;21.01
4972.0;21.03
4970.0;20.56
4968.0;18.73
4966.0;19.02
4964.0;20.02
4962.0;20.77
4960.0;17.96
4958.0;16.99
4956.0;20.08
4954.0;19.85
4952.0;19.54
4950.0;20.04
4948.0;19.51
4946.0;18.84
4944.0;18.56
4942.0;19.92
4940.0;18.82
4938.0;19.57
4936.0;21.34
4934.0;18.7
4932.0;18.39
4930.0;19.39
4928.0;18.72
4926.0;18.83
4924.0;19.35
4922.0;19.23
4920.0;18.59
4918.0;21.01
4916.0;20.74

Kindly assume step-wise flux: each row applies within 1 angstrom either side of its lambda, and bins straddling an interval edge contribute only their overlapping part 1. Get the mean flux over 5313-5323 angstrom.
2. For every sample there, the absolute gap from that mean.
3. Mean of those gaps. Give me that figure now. 0.91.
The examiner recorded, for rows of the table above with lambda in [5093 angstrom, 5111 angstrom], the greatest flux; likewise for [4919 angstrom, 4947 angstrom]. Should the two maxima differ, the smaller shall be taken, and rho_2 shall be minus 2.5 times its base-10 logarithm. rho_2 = -3.31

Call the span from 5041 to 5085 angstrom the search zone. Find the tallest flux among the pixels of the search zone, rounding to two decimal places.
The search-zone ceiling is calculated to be 20.71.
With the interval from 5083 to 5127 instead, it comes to 21.12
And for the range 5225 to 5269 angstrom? 20.90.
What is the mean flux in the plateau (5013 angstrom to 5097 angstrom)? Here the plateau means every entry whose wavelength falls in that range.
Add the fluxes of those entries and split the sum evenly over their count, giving 19.5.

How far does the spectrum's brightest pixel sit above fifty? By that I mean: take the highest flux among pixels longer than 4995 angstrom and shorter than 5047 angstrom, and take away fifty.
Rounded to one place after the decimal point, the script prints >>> -28.1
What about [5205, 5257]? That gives -29.1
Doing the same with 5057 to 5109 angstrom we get -28.9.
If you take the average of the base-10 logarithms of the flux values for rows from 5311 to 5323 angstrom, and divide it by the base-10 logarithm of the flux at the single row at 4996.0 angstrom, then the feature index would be 0.96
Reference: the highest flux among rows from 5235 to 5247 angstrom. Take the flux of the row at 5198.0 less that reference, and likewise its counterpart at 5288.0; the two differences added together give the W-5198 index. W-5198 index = -2.5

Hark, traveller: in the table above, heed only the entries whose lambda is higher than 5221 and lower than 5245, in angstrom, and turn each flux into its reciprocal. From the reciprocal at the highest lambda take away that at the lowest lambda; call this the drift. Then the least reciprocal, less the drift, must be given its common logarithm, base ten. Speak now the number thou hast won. -1.29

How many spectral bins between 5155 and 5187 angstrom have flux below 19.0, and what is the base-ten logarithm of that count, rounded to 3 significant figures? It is 1.04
